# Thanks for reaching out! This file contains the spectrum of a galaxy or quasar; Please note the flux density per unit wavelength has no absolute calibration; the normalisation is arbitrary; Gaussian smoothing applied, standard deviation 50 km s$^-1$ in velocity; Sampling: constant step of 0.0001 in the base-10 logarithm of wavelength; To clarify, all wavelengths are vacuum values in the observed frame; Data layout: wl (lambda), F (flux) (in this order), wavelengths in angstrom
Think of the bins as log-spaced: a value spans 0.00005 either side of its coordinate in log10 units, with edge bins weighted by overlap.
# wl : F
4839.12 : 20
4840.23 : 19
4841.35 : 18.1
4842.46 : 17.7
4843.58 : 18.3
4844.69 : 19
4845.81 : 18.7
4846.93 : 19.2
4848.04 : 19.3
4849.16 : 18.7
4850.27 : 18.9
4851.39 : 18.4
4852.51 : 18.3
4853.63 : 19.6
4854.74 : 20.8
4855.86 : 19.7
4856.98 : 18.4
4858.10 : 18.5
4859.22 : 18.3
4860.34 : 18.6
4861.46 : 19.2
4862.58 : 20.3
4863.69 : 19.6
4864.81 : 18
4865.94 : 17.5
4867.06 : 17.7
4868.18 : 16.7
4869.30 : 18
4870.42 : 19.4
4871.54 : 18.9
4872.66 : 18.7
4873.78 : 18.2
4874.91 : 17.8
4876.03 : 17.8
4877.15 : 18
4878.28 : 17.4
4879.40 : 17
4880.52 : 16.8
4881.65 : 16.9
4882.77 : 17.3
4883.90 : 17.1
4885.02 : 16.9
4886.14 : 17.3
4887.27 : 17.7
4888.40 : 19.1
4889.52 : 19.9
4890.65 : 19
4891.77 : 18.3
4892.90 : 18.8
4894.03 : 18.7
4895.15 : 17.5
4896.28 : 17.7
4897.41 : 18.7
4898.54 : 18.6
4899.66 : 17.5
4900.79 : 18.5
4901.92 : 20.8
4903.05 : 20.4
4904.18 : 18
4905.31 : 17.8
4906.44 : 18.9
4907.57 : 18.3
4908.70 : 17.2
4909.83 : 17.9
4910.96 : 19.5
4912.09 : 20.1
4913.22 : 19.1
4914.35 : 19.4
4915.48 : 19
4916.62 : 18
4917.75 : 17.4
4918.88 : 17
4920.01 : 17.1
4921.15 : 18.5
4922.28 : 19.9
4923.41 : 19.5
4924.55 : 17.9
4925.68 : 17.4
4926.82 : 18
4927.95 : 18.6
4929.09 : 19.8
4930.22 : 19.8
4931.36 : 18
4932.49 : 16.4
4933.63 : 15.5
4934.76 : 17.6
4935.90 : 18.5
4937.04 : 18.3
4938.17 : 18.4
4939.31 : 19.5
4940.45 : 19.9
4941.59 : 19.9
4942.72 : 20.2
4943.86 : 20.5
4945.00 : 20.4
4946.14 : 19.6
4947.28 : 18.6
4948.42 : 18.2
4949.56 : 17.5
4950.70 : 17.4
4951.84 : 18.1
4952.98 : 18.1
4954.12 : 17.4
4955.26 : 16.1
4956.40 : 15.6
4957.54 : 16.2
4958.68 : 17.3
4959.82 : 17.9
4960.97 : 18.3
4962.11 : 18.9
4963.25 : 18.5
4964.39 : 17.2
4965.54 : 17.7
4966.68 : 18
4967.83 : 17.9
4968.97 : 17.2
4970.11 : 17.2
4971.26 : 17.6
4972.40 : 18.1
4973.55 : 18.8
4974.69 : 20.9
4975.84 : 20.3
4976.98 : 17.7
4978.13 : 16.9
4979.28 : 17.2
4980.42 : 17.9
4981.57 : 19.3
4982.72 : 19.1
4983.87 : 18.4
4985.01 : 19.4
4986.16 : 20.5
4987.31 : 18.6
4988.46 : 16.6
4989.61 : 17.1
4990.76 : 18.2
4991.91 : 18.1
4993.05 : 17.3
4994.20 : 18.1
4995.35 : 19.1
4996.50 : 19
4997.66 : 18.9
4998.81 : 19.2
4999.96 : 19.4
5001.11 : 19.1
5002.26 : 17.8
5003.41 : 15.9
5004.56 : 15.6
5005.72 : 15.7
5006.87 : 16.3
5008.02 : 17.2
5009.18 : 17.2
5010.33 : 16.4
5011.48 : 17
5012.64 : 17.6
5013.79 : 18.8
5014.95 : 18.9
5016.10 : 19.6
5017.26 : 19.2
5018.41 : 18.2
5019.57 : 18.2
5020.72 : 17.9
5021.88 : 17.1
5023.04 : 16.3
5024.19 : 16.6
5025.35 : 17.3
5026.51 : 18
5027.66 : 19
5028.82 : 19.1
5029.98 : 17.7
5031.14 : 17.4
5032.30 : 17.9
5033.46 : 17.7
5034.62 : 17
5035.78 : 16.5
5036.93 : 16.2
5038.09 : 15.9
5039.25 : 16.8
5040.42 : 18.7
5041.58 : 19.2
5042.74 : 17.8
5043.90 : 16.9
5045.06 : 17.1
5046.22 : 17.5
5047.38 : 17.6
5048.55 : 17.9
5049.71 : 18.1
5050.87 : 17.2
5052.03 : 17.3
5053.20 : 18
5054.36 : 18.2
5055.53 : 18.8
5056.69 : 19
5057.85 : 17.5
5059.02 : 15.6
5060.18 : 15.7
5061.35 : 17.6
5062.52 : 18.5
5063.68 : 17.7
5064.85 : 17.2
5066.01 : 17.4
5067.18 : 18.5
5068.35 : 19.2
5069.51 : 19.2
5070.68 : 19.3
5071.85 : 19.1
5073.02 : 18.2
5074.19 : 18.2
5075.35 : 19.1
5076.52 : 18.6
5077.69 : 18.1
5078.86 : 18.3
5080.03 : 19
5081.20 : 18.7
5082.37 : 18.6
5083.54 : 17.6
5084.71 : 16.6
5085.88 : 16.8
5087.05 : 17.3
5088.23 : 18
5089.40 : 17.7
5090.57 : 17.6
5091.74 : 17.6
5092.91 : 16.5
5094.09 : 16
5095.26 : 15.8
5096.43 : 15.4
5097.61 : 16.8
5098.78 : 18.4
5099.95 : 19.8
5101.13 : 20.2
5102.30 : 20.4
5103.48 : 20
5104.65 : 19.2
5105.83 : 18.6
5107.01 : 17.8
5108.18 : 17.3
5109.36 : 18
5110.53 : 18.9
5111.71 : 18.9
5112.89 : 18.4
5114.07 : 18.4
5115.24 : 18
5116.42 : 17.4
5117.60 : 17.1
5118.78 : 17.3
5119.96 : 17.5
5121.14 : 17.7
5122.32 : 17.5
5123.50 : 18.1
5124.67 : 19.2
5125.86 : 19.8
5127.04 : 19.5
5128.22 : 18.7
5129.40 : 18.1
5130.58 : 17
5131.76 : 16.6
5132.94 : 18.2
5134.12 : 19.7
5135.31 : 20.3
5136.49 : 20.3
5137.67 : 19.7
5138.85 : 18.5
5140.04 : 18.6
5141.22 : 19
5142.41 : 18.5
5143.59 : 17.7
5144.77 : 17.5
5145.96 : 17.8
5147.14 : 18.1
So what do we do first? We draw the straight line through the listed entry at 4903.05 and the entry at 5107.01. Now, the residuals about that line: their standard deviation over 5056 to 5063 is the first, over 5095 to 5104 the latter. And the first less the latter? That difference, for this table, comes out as -0.7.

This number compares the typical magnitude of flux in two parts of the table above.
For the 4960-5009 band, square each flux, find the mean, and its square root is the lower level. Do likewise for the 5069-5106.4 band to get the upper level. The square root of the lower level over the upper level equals 1.00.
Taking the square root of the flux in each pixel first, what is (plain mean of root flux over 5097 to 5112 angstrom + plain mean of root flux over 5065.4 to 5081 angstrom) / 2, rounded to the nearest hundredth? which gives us 4.32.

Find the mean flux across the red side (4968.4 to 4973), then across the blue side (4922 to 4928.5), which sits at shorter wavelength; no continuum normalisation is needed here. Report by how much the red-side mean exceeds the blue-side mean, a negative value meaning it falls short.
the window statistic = -1.0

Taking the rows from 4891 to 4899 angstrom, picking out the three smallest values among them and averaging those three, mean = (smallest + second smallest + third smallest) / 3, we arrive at 17.8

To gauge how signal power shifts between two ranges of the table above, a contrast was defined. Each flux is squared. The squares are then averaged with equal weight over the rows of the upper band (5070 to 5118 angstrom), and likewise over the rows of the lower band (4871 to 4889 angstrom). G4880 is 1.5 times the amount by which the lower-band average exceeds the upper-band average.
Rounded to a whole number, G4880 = -23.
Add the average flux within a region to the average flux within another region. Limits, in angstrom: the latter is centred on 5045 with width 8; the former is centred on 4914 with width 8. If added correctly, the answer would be 36.6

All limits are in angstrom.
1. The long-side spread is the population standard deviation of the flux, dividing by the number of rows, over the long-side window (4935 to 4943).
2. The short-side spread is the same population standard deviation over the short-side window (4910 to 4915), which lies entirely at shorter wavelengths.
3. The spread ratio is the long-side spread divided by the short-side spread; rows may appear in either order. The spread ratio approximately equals 2.08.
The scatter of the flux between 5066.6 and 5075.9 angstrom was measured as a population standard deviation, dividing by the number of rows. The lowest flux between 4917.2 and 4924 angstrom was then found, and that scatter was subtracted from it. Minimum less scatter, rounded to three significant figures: 16.6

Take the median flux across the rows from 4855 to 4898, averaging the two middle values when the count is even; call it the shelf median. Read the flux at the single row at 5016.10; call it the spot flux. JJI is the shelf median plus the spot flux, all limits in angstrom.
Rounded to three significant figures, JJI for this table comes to 37.7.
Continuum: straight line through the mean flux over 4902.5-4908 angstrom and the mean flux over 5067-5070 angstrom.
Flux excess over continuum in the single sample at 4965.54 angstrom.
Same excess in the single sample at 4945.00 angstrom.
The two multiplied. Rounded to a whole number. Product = -2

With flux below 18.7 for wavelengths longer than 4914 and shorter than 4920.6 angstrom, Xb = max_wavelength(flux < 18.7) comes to 4920.01 angstrom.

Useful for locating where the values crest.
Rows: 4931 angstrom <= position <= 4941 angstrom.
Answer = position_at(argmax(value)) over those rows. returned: 4940.45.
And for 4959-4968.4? 4962.11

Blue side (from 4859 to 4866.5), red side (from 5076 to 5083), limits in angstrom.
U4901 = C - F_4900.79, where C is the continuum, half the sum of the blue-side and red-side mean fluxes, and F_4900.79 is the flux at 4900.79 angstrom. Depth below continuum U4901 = 0.2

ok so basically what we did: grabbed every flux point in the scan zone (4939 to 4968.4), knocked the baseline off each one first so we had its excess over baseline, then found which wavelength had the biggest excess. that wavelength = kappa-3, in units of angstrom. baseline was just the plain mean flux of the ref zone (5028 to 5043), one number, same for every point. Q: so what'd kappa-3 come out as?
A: 4943.86 angstrom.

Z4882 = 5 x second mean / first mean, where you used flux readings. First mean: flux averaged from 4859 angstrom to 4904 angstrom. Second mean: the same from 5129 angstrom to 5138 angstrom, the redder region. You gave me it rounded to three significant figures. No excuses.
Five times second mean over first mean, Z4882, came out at 5.13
